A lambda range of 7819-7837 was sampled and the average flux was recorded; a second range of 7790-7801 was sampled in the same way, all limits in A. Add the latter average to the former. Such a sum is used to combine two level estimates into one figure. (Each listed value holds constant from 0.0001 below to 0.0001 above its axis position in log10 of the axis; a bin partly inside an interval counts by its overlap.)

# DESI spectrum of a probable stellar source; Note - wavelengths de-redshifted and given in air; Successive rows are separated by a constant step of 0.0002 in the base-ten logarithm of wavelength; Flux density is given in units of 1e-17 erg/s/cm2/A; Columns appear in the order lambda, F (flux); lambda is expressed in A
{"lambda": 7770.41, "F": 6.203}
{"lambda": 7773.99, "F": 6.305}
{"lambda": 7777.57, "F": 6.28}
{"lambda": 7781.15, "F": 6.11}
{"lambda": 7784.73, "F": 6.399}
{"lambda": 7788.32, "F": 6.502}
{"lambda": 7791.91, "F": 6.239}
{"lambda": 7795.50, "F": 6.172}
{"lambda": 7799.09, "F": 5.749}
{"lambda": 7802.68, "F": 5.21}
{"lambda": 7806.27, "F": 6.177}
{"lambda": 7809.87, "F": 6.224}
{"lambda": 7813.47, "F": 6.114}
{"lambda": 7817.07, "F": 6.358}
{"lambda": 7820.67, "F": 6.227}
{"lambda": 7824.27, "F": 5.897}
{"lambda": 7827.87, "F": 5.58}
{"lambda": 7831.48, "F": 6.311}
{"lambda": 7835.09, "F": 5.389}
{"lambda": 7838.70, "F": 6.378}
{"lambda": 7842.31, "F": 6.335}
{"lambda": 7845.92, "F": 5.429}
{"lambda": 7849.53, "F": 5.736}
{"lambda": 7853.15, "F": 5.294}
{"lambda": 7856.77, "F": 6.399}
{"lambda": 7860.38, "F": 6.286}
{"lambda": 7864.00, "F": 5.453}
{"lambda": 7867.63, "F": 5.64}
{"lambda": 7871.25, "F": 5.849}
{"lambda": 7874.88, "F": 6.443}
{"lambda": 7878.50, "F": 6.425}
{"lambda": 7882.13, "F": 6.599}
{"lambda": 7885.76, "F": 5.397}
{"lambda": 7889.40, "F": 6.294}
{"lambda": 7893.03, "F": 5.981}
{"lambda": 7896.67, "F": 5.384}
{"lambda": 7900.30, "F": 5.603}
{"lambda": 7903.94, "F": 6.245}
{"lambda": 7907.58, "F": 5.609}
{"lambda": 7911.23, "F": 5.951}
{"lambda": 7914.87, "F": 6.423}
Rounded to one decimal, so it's 11.9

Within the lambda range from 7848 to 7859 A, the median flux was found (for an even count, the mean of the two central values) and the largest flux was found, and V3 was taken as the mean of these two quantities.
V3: 6.07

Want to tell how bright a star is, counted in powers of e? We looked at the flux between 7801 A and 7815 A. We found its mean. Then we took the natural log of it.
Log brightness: 1.78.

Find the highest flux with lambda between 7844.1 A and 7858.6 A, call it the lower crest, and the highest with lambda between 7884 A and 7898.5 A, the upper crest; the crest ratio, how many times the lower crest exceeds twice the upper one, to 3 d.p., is 0.508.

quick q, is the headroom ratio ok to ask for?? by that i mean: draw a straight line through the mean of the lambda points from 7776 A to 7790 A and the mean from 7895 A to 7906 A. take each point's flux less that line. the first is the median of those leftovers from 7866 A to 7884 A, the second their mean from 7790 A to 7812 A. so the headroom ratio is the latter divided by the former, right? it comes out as -0.5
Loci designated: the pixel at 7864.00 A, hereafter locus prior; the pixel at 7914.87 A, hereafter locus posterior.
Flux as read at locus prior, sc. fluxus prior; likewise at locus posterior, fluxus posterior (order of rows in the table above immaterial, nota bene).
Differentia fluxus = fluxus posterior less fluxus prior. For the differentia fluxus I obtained 1.0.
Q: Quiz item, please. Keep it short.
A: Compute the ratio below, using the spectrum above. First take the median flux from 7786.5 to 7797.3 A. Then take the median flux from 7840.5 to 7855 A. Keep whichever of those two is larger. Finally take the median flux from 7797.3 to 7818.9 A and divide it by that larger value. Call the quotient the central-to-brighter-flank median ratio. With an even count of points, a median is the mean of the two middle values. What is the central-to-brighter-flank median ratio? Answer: 0.985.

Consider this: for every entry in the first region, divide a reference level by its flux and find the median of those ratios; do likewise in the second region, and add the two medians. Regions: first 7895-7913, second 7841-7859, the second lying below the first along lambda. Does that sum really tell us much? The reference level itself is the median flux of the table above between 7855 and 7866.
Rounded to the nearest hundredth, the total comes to 2.22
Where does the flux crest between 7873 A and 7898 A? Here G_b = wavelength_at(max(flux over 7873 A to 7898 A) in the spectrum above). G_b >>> 7882.13 A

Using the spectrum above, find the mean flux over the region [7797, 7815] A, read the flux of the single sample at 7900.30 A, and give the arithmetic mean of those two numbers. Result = 5.75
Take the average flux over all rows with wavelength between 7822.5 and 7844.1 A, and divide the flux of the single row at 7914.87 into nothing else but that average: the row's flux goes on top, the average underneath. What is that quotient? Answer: 1.074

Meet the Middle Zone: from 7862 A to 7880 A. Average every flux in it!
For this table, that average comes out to 5.96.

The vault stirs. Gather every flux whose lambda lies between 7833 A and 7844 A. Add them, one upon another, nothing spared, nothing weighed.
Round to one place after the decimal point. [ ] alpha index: 18.1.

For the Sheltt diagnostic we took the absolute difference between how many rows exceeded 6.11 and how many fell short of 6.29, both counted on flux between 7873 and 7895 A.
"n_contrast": 2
